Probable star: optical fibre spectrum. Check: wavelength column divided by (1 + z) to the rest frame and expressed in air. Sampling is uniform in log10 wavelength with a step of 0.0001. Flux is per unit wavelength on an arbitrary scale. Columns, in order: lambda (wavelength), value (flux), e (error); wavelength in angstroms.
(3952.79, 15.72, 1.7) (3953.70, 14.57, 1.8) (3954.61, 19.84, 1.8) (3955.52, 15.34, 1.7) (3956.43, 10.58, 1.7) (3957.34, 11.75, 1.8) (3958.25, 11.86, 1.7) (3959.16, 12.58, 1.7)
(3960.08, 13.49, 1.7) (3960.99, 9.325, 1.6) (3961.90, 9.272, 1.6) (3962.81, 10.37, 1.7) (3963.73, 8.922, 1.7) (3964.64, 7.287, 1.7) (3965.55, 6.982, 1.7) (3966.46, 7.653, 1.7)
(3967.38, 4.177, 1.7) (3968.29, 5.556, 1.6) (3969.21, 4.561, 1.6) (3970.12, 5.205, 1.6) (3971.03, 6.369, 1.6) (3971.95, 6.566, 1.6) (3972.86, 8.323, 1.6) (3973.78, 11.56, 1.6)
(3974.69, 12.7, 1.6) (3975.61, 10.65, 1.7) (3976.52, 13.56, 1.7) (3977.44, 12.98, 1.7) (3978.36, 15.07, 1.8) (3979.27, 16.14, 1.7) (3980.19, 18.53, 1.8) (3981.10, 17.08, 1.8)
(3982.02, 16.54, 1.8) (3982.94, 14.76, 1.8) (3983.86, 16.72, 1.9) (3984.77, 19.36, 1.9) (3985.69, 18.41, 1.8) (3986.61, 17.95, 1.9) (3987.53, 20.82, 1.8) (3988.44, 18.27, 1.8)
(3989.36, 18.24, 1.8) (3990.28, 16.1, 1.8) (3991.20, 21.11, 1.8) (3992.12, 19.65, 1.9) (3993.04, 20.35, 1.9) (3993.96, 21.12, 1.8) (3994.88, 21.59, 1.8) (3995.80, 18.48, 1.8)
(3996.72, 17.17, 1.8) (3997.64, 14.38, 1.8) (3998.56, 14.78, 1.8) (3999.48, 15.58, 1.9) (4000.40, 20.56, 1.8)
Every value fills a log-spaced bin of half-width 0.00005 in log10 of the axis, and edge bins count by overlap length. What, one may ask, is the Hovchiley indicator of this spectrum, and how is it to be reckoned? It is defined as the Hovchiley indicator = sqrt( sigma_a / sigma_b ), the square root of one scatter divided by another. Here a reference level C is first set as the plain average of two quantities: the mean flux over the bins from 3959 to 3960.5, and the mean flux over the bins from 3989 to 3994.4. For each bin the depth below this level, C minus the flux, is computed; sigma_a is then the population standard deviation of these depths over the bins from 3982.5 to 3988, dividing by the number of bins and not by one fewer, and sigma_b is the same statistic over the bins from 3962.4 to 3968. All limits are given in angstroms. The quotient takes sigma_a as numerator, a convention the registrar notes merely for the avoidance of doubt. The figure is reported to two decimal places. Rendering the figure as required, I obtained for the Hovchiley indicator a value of 1.01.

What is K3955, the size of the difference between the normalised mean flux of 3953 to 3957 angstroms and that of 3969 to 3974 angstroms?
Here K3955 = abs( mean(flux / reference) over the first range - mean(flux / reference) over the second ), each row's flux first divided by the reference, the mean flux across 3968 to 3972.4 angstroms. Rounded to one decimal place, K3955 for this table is 1.4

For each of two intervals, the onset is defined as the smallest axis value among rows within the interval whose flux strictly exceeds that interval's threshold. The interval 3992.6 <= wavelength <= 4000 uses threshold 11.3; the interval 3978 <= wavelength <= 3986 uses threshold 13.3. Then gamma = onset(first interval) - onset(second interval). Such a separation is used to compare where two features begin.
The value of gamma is 14.7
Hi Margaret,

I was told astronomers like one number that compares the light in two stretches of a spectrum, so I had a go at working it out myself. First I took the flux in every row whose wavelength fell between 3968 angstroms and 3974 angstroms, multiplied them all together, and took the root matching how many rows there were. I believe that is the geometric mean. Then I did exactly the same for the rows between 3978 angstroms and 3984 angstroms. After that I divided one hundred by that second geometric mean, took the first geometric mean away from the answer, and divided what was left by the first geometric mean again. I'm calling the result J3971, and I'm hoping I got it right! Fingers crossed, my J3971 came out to -0.1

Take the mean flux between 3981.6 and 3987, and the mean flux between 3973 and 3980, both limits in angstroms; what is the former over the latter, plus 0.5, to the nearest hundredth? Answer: 1.81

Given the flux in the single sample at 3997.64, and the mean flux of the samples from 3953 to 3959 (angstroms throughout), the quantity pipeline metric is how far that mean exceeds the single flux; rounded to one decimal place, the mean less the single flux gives -0.4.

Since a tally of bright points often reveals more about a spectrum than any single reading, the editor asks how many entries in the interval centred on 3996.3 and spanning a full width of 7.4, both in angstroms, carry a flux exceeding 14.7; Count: 7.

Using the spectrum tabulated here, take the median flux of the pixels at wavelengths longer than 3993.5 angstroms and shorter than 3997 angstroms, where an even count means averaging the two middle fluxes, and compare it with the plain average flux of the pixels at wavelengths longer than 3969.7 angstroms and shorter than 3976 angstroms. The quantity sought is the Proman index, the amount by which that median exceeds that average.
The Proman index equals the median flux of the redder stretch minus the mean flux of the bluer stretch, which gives 11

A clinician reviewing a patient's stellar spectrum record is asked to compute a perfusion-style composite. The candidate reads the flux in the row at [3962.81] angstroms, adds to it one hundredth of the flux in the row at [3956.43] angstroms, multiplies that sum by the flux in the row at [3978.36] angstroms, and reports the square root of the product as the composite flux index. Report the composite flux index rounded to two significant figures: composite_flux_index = 13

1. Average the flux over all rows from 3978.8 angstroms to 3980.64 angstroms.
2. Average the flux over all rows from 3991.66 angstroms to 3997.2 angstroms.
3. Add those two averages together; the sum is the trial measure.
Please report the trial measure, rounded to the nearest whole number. 37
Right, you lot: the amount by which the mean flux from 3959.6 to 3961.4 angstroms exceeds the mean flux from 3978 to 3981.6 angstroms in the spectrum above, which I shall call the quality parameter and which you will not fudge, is -5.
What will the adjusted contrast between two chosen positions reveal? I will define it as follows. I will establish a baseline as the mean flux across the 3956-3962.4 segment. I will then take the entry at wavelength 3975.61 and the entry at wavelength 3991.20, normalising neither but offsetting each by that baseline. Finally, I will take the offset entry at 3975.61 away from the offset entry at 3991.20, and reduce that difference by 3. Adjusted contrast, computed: 7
